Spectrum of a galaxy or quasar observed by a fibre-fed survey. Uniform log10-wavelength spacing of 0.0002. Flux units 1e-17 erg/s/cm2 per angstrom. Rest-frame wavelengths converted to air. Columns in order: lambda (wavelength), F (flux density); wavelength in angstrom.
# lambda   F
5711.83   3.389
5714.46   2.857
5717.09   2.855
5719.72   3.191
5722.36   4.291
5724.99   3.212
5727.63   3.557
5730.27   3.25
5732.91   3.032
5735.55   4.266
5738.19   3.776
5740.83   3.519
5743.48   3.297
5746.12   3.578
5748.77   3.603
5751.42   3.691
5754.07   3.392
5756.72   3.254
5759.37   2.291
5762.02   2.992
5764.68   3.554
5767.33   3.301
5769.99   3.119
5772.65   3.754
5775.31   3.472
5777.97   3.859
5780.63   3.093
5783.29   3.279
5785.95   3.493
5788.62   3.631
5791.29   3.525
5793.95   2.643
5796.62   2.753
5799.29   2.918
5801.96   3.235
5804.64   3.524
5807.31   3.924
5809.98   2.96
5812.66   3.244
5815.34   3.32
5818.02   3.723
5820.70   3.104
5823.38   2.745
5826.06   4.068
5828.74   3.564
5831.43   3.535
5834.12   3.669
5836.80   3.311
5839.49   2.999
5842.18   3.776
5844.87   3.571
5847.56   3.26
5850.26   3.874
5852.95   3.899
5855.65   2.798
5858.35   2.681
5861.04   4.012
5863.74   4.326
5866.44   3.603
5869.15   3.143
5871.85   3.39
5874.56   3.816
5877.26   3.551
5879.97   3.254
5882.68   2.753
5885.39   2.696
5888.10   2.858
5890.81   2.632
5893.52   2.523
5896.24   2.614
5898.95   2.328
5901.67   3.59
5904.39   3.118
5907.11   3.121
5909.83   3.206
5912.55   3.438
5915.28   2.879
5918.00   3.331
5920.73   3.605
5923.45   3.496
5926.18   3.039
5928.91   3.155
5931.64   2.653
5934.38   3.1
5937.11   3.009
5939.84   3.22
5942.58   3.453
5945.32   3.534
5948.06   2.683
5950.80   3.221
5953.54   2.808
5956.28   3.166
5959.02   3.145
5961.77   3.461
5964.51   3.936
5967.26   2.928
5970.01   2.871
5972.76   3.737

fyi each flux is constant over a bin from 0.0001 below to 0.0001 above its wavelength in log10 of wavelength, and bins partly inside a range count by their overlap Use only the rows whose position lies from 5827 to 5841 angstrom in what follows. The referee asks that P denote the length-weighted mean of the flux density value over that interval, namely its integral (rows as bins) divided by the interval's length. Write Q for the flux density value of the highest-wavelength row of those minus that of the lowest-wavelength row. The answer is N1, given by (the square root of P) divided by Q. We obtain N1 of -3.3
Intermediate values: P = 3.439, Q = -0.6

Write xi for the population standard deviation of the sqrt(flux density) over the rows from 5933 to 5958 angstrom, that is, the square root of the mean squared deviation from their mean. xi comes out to 0.07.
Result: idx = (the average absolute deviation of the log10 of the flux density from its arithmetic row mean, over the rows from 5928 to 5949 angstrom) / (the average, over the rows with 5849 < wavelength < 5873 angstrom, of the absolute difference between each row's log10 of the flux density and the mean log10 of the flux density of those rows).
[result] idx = 0.58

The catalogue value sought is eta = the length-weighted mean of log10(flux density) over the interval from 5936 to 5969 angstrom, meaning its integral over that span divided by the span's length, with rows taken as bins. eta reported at 0.504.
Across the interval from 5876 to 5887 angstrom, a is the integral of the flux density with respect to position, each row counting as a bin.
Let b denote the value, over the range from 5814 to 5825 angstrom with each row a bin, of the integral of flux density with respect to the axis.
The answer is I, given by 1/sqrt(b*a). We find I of 0.0289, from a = 33.6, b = 35.7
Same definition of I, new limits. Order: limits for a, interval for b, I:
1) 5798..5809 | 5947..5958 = 0.0286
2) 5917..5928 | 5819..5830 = 0.0270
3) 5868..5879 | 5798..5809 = 0.0265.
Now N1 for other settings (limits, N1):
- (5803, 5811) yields -3.3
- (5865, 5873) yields -8.6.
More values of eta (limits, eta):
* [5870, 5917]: 0.480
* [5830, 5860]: 0.529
